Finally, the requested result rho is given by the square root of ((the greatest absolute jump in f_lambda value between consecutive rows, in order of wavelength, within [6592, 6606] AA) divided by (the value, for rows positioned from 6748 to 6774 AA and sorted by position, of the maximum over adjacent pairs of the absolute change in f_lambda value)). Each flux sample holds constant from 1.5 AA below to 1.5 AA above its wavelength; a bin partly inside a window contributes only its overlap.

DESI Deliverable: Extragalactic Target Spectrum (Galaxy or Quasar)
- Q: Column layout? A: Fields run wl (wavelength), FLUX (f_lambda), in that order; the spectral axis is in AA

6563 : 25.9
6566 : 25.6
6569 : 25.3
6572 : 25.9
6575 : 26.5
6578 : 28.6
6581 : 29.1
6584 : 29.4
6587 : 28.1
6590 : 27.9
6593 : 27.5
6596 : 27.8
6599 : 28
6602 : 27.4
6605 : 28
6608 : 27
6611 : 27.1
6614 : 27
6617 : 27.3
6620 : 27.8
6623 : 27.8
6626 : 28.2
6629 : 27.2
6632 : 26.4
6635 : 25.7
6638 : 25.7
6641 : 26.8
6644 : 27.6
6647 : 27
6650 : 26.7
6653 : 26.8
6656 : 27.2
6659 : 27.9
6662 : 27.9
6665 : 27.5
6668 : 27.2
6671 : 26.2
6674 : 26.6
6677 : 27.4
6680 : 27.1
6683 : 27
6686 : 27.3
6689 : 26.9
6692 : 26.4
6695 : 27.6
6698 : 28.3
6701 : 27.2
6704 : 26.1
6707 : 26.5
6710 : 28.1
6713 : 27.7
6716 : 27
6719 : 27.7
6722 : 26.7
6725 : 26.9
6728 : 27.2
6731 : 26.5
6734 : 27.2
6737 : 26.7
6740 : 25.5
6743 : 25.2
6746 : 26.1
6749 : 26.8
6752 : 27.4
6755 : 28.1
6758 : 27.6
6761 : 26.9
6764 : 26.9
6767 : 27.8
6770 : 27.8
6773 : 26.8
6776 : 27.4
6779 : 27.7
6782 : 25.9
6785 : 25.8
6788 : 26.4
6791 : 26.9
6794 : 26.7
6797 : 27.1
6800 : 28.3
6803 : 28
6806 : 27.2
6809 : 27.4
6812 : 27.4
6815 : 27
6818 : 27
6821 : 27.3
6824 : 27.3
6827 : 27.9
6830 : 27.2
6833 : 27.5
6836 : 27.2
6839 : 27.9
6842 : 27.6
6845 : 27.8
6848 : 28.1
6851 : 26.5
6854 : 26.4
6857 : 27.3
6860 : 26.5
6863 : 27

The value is 0.77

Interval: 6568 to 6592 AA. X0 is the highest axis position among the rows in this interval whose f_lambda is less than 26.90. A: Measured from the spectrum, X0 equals 6575 AA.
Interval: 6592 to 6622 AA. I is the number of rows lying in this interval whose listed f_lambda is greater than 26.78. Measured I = 10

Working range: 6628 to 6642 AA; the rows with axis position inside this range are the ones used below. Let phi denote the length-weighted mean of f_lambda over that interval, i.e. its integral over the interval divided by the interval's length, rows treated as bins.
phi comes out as 26.3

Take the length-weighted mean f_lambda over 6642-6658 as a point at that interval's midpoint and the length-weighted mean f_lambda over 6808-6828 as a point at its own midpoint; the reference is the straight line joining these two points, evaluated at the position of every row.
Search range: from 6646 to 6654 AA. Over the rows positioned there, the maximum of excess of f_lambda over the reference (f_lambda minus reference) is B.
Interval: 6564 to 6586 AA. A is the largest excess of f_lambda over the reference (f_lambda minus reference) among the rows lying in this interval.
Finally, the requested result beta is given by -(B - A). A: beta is 2.5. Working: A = 2.41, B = -0.1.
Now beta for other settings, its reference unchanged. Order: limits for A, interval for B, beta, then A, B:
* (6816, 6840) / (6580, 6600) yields -1.8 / 0.57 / 2.4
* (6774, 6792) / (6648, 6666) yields -0.4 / 0.44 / 0.8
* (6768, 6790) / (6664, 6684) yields 0.2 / 0.55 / 0.4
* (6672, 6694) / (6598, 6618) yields -0.7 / 0.28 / 1.0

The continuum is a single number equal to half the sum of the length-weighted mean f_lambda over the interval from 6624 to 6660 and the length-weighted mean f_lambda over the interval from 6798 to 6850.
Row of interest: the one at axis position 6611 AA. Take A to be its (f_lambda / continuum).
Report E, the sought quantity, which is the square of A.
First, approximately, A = 1.00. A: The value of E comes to 0.99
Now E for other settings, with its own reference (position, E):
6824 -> 1.01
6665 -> 1.02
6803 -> 1.06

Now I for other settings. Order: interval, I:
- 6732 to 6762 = 6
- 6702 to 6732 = 6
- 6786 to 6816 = 8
